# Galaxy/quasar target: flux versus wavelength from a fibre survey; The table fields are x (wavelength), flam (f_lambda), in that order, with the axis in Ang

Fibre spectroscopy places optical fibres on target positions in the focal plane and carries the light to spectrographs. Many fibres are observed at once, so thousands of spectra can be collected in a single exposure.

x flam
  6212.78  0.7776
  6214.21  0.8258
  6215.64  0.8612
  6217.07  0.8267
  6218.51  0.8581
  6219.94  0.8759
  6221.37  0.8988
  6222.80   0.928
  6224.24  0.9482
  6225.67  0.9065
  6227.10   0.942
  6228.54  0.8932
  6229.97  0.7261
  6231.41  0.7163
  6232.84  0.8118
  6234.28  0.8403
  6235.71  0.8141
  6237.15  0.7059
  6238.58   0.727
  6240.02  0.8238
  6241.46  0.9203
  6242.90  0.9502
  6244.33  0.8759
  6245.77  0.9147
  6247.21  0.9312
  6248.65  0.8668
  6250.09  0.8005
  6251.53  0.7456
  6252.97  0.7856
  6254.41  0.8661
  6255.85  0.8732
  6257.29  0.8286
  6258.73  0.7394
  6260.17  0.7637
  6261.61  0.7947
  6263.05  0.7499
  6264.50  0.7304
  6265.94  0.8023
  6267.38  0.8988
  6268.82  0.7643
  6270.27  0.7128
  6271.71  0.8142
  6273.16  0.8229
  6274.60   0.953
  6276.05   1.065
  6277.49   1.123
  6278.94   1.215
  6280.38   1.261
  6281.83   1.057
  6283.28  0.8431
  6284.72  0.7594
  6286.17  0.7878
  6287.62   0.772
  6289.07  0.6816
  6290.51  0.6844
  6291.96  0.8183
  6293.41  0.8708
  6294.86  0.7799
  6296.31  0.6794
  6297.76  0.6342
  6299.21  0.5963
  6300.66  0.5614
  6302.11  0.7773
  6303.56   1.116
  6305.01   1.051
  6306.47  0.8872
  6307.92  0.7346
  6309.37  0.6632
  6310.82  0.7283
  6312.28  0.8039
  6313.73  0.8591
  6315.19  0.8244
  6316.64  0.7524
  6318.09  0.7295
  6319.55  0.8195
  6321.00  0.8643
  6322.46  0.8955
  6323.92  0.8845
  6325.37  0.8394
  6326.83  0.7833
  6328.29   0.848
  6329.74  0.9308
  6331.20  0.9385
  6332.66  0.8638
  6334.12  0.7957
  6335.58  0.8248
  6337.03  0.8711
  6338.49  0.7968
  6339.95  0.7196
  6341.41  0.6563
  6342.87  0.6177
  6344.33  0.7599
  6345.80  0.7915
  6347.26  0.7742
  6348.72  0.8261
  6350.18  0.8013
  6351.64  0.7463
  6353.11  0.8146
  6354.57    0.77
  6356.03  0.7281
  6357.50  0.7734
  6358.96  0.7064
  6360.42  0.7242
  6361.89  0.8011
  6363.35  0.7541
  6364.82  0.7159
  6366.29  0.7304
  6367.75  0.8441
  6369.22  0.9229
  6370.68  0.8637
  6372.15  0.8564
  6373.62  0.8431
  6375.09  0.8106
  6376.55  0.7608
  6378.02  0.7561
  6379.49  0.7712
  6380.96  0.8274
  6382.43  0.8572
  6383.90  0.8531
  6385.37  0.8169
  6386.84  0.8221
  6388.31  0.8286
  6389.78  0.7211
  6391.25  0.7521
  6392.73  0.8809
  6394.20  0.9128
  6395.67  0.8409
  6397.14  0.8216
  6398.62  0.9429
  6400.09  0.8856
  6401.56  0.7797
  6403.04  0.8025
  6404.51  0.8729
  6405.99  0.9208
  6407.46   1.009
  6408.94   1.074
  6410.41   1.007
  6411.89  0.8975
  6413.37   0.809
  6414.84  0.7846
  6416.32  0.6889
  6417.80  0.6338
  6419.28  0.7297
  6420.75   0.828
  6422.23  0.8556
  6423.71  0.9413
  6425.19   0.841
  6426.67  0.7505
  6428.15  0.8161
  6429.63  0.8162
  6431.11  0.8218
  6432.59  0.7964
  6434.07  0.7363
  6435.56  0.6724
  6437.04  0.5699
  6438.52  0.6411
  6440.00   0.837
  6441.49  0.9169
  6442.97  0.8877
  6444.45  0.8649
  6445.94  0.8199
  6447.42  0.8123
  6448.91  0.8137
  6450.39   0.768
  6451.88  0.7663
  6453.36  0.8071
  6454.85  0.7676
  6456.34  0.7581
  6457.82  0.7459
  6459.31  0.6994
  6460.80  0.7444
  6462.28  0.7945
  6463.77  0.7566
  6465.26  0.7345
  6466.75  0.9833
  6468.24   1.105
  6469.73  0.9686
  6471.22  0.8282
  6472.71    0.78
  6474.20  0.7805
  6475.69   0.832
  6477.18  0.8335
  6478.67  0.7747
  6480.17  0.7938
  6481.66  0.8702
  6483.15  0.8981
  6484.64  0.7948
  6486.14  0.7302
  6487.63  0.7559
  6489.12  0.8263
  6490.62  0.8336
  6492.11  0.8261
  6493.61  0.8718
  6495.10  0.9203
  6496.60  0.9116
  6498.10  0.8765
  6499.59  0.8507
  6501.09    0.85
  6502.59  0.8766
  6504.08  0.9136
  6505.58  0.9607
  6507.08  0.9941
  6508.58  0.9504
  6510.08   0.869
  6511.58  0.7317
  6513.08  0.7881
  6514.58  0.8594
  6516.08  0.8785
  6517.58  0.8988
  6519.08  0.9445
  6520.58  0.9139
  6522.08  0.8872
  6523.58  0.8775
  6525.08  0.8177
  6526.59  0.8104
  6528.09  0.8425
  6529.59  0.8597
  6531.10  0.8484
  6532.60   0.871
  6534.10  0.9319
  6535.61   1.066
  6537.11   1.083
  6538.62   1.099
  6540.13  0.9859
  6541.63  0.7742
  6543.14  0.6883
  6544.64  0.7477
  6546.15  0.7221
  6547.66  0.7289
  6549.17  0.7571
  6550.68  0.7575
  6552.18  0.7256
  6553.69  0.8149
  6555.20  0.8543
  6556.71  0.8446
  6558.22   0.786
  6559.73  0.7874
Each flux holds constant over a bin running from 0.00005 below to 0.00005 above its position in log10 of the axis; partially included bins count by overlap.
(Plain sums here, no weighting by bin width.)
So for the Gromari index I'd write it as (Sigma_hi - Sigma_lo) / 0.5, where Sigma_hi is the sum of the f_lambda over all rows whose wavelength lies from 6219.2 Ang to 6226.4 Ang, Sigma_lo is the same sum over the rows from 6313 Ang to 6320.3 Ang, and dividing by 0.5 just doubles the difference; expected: 1.1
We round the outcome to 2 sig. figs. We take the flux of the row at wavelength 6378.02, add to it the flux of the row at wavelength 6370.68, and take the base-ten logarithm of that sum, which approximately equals 0.21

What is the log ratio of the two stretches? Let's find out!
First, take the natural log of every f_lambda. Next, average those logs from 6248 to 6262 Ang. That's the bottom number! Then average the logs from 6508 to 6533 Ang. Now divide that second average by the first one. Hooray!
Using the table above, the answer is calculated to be 0.70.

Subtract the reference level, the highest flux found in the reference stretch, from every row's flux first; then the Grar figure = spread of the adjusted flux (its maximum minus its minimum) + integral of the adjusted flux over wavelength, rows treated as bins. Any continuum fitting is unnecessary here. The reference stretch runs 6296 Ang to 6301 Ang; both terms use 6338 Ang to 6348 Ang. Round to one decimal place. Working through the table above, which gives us 0.7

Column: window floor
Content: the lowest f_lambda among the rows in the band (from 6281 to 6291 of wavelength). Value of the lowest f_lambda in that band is 0.6816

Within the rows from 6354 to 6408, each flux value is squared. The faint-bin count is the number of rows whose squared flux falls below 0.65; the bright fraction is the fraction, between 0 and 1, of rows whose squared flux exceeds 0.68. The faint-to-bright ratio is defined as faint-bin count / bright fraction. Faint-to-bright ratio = 35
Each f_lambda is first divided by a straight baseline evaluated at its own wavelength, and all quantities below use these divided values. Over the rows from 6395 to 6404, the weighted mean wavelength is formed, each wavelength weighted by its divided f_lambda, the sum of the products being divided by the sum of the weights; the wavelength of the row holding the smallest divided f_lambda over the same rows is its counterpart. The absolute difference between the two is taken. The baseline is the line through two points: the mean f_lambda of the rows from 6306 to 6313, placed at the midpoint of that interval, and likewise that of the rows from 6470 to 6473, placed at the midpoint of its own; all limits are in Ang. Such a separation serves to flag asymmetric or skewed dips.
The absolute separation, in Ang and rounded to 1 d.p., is 2.3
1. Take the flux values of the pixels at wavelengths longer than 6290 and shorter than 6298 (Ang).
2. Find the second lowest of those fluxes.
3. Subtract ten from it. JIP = -9.32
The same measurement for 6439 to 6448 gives -9.18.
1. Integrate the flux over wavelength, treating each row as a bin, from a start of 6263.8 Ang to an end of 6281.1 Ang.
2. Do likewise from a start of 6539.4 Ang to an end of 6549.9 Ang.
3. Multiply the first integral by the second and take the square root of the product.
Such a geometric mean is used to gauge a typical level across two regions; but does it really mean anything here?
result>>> 11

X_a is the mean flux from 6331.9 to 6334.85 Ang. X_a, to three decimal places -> 0.830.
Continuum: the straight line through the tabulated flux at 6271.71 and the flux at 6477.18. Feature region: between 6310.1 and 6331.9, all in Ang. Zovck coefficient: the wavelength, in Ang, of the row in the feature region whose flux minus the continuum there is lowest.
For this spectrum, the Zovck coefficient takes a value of 6310.82 Ang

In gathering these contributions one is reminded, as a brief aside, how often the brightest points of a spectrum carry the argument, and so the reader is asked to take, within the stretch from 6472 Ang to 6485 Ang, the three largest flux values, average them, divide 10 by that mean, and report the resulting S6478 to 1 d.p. 11.5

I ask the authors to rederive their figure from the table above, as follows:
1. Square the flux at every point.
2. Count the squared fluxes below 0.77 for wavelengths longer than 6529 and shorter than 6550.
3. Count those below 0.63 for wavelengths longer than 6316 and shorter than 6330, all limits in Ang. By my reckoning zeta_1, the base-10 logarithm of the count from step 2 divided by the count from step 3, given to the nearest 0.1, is 0.5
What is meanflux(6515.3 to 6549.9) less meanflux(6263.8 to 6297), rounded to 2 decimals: 0.01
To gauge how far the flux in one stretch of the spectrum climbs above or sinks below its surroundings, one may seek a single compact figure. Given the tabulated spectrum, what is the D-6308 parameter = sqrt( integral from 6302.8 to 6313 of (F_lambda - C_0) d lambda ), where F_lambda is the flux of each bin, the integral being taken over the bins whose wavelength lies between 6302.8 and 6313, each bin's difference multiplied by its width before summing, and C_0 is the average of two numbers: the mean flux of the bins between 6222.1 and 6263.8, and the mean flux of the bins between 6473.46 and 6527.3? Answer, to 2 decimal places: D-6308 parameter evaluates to 0.32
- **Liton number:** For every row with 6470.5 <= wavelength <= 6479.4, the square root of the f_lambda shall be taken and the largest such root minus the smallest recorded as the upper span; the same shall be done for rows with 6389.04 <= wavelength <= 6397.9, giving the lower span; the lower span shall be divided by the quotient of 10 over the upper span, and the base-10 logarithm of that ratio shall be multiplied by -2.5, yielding 8.6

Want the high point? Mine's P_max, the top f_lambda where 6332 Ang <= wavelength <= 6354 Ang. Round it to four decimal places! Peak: 0.8711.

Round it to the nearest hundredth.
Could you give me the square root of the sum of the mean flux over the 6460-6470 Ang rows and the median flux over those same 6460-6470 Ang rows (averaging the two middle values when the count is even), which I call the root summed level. 1.29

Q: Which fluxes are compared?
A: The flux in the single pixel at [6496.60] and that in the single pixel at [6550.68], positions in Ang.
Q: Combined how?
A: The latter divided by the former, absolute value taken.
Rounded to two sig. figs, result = 0.83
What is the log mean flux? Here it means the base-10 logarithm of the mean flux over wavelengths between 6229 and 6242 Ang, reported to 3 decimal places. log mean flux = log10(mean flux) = -0.104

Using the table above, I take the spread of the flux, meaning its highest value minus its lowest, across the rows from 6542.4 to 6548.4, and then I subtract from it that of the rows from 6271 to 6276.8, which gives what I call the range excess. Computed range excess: -0.19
